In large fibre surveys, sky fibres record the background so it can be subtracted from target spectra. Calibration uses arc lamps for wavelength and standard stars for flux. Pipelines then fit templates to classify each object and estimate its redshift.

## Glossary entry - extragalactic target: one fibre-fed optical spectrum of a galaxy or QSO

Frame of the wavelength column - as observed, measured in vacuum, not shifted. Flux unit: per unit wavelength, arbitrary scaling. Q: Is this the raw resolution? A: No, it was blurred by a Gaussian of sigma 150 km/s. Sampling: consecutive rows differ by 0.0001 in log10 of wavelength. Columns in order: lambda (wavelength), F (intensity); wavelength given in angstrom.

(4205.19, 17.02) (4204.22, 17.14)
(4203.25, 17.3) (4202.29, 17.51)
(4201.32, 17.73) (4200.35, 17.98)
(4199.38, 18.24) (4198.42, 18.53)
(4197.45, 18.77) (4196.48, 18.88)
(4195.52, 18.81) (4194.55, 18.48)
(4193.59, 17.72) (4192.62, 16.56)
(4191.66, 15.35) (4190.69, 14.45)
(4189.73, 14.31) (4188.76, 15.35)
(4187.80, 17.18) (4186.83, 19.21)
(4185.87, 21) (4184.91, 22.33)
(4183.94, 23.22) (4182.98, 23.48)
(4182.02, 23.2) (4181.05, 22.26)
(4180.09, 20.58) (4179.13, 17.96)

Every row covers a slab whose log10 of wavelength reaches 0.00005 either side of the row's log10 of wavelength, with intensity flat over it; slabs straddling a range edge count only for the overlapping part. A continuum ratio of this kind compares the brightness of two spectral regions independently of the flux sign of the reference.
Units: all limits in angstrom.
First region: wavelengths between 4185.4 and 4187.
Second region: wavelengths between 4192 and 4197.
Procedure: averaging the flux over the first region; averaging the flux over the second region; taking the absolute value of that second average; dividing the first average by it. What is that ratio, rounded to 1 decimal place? 1.1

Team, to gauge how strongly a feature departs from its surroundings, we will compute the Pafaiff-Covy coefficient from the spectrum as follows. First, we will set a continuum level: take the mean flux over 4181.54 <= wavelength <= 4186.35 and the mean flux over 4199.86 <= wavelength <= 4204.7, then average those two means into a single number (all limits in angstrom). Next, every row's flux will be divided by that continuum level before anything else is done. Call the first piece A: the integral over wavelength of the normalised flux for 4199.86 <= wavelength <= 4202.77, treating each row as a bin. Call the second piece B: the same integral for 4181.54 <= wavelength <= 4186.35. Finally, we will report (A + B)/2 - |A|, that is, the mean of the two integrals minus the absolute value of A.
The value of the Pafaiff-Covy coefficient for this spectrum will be 1.4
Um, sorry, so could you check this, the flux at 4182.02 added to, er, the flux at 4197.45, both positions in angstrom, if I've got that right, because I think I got 42.0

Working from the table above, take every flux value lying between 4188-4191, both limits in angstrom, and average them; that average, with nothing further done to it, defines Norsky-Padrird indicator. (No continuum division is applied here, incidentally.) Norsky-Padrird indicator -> 15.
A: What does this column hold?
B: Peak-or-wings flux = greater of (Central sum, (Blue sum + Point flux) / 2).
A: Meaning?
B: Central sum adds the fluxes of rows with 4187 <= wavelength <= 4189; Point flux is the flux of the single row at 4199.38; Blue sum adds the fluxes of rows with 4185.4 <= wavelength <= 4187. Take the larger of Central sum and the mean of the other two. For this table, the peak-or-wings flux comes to 33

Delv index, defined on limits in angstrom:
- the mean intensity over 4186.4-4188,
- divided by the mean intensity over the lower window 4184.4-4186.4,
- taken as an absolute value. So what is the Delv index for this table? 0.84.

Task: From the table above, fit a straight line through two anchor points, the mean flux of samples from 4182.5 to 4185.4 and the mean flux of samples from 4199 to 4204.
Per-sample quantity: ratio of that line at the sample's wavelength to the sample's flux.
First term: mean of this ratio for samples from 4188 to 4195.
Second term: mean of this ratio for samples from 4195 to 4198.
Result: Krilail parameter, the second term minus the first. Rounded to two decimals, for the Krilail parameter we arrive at -0.28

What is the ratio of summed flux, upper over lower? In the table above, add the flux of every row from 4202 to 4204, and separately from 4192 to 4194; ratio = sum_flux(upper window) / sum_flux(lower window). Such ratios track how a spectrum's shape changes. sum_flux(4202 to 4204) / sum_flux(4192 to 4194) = 1.0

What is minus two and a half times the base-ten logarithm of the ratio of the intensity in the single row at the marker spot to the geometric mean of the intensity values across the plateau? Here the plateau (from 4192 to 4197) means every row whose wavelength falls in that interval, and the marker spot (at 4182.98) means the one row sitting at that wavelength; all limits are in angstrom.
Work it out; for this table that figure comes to -0.28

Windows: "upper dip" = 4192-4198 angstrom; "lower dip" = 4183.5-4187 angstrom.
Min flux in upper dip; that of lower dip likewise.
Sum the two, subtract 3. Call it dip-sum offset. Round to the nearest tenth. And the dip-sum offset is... 32.8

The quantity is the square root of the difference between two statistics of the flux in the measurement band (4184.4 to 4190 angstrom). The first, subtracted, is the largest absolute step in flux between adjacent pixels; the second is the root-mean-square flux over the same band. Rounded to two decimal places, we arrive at 4.05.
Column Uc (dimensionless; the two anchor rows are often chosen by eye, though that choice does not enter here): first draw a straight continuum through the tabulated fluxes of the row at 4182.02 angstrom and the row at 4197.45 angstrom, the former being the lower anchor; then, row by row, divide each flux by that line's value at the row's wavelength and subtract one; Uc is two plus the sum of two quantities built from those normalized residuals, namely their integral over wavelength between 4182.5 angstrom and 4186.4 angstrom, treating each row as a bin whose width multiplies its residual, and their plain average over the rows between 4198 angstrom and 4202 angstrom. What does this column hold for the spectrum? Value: 2.0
